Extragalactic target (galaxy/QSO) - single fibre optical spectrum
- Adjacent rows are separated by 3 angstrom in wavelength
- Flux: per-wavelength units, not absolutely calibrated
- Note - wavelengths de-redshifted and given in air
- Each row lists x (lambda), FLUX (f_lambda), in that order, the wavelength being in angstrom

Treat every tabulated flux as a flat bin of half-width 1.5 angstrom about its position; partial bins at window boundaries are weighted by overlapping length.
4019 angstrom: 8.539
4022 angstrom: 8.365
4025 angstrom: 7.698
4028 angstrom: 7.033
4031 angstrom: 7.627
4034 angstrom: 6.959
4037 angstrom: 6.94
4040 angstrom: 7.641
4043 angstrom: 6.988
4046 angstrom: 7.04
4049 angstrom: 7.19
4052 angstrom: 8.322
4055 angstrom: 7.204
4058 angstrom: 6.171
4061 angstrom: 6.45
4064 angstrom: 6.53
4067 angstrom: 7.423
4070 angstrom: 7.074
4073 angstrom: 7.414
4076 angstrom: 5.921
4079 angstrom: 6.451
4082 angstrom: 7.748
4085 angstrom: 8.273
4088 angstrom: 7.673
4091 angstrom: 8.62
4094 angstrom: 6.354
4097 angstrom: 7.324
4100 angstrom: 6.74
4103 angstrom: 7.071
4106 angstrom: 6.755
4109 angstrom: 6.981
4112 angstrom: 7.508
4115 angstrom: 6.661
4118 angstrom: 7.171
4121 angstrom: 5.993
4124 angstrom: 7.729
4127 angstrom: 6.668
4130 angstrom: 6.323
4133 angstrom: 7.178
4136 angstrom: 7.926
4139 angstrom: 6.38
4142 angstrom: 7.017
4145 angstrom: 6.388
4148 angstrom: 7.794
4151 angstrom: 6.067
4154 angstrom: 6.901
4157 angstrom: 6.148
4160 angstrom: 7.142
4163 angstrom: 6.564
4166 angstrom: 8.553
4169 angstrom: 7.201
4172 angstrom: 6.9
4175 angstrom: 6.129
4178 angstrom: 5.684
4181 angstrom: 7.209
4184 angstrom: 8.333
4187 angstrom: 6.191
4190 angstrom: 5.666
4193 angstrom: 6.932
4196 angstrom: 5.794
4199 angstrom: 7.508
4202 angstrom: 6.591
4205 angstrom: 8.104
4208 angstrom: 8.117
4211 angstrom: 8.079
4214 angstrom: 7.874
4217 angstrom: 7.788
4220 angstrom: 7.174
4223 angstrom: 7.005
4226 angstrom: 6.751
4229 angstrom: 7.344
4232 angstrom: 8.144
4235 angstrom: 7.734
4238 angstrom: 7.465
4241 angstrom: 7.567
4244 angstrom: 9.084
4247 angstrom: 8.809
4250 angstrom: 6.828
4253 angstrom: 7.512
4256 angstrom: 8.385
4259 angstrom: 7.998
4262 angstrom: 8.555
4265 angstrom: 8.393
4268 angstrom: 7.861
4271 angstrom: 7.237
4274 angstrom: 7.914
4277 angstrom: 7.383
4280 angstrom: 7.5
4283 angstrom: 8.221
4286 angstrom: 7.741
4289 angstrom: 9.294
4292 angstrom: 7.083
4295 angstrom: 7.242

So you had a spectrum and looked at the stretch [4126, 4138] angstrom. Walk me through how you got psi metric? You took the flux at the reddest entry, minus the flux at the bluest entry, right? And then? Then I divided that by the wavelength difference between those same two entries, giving 0.14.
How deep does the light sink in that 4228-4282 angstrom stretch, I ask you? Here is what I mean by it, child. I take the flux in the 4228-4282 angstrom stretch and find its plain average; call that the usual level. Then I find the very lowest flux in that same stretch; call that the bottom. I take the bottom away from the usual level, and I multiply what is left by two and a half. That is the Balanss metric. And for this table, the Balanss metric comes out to 2.6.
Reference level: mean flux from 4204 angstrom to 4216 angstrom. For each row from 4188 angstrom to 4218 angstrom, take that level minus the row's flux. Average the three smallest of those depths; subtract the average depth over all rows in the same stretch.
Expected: -0.9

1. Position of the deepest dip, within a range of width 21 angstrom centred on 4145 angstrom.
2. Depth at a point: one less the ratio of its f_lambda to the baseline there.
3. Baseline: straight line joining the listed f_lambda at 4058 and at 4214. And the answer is 4151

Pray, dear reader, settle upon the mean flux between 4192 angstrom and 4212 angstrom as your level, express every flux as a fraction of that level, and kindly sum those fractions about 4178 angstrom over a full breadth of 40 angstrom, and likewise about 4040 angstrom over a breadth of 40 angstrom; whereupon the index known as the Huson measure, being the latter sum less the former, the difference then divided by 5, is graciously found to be 0.2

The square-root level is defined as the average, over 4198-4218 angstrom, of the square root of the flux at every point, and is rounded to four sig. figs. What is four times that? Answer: 11.11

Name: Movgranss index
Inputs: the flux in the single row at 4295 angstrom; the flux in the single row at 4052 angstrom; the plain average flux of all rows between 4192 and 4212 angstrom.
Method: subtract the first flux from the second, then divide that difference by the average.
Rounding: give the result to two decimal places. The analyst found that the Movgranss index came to 0.15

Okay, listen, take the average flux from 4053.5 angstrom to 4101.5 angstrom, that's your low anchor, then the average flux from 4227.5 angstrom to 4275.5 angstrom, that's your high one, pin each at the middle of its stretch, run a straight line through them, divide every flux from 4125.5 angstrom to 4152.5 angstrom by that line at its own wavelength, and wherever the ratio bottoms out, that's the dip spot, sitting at 4151 angstrom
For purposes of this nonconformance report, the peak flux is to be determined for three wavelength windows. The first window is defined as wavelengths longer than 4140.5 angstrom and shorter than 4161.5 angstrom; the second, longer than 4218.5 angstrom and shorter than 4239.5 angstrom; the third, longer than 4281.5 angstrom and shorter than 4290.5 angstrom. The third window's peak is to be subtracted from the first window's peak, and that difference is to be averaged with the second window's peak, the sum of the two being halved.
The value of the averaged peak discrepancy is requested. 3.3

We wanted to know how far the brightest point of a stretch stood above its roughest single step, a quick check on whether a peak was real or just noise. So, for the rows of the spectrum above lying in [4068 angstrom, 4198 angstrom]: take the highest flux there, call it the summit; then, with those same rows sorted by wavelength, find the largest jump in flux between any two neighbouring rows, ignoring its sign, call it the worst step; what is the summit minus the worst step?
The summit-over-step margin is 6.35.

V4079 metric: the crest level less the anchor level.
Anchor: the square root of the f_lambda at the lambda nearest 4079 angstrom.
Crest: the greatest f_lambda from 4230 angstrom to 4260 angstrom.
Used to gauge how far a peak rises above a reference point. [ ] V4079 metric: 6.5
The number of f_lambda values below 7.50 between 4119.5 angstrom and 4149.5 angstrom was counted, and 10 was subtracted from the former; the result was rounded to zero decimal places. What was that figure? -3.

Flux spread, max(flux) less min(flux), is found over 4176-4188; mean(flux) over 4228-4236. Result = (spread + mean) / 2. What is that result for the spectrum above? 5.2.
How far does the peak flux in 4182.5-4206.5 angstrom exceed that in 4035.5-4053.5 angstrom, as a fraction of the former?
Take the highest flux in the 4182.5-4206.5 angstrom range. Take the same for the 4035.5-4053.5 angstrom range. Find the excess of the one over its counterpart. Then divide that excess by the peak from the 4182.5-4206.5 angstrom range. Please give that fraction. 0.00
